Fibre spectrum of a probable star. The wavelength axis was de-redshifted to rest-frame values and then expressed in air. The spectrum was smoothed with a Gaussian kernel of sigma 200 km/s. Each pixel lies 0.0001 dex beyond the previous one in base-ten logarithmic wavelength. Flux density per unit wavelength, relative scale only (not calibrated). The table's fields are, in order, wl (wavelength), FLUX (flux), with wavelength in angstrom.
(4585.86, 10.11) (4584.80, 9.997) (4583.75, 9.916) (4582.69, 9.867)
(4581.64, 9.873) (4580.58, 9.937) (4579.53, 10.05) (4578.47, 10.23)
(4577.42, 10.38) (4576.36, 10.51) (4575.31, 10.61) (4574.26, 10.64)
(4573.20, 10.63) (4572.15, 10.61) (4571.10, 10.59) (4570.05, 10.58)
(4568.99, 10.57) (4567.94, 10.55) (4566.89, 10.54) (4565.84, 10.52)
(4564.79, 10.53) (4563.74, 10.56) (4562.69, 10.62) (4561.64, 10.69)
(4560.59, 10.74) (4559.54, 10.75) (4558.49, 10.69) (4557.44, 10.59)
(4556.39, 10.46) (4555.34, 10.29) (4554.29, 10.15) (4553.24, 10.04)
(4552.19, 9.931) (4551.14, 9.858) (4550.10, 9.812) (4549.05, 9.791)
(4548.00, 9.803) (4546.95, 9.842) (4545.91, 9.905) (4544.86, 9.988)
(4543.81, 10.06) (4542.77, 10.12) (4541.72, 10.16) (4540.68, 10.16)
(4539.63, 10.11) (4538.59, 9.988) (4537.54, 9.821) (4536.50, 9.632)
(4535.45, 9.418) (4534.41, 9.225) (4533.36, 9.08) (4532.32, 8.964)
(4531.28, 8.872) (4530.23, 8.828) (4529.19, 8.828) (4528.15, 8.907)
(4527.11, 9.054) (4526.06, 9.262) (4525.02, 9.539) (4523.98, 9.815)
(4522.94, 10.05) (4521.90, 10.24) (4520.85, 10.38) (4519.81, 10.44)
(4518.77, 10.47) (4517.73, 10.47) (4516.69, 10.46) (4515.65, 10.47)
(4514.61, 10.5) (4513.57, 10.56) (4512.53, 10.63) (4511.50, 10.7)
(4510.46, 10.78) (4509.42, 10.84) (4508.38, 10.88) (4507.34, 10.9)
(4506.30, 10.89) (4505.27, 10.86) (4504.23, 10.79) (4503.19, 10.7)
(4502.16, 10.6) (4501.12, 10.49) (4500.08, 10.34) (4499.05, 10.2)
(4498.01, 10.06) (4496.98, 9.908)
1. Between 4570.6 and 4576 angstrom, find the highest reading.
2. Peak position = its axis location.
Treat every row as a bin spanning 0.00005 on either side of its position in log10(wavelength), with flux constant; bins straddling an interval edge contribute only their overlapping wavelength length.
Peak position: 4574.26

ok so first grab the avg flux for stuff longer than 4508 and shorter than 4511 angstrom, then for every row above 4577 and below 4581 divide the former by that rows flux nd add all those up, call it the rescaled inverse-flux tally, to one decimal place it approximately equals 4.3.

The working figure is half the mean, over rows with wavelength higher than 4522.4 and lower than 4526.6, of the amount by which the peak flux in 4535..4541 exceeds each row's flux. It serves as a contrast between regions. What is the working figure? 0.25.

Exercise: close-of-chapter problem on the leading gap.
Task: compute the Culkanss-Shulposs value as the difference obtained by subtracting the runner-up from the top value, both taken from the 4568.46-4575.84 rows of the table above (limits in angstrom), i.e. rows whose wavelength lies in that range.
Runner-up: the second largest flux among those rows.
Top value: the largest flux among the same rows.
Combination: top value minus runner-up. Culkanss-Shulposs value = 0.01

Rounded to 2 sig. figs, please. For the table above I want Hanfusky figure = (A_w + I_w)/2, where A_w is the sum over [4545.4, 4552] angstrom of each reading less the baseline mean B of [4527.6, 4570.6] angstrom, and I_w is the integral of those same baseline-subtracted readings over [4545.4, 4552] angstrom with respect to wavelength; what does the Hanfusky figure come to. -1.0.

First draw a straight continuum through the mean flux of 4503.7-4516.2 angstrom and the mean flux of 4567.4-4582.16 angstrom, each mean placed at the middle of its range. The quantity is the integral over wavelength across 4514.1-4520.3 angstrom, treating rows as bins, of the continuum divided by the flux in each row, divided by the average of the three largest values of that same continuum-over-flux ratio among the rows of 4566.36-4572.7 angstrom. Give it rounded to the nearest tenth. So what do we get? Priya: 6.4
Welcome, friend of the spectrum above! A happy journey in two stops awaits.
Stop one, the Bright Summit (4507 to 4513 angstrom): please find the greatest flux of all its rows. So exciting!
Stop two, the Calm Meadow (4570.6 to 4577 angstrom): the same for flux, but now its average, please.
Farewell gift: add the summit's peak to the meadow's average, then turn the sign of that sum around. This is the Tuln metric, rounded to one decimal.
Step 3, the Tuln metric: -21.5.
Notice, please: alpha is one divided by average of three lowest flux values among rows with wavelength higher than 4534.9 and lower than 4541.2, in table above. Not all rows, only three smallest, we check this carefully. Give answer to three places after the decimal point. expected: 0.104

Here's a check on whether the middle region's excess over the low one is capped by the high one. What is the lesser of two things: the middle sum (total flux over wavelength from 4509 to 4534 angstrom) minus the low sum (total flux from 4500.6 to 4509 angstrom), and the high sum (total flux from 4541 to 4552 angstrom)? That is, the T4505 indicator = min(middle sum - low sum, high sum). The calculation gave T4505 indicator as 99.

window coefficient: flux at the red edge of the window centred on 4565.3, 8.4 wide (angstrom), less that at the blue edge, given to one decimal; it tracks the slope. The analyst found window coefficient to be -0.1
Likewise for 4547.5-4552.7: 0.1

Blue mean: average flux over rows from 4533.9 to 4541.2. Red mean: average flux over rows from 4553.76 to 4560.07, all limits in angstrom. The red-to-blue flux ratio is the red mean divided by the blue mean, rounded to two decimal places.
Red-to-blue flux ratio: 1.07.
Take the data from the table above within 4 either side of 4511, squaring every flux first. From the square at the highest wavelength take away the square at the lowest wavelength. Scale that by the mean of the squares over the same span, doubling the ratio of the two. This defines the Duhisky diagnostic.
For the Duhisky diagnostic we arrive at -0.15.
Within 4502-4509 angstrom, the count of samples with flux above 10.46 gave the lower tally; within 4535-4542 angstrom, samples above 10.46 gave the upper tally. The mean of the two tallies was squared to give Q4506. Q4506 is 12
